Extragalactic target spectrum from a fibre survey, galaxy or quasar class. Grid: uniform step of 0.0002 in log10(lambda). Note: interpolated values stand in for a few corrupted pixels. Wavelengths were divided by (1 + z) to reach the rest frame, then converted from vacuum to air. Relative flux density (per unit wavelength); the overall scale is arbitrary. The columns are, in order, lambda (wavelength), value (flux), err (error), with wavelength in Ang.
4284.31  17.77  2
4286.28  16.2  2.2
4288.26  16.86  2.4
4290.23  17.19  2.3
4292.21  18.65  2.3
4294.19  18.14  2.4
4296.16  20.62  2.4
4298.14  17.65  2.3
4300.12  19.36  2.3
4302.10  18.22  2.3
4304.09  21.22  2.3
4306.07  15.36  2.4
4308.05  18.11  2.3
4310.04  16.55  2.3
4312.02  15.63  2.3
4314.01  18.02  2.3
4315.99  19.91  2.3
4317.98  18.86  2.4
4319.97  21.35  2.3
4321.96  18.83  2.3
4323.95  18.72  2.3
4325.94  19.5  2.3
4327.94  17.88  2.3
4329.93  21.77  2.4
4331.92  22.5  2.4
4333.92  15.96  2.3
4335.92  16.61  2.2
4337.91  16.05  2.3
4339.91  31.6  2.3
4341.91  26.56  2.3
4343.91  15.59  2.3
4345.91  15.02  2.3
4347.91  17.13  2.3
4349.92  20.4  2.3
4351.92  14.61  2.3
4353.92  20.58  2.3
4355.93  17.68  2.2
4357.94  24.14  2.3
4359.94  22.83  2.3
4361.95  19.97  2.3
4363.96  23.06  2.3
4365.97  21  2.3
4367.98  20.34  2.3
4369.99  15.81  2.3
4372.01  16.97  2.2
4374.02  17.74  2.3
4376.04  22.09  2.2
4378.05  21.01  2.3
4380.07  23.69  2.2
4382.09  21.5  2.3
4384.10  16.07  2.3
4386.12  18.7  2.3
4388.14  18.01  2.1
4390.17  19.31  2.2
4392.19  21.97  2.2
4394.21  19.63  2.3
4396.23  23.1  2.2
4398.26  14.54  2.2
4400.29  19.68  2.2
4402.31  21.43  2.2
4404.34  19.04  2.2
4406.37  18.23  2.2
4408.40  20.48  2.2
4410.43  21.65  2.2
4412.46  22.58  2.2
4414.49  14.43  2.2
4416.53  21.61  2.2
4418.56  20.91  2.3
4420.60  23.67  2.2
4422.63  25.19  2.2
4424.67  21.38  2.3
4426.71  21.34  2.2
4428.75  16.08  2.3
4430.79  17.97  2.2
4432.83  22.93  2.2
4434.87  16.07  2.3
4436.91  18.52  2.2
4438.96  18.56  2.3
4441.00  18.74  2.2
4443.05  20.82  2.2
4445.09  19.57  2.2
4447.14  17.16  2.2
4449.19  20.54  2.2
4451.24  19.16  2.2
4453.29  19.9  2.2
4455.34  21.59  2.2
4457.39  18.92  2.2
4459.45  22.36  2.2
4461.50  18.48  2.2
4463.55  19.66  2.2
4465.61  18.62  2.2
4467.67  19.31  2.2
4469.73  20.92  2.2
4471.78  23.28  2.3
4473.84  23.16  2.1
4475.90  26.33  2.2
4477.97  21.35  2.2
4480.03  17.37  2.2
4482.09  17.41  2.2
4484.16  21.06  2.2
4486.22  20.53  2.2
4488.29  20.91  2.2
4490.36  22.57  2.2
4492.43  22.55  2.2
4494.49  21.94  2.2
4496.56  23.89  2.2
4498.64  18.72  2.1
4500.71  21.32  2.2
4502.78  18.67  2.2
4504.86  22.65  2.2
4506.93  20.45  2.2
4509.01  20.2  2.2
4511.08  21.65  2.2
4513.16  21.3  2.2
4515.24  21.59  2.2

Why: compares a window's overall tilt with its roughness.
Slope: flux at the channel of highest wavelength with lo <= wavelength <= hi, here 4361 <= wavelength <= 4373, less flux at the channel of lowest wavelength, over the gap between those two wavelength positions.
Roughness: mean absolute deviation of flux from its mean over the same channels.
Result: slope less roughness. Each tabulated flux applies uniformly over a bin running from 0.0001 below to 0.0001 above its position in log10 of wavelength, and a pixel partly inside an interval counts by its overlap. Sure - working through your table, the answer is -2.4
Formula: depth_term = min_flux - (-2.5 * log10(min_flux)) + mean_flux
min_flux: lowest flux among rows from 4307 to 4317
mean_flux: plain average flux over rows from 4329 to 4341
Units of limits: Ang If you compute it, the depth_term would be 39.4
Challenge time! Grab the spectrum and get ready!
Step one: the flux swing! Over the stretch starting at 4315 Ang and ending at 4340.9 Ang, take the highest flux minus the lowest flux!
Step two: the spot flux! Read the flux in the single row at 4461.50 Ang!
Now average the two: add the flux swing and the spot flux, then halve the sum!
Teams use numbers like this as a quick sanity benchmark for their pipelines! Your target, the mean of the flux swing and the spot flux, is 17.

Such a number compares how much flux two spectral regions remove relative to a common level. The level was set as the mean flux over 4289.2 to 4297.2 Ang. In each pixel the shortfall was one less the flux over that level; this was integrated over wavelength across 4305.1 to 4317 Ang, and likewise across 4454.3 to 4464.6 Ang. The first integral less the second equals 1.7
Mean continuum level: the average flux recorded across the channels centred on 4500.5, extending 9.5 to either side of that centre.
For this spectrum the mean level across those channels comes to 21.2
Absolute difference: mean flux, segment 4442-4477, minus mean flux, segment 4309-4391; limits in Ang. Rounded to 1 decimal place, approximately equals 1.1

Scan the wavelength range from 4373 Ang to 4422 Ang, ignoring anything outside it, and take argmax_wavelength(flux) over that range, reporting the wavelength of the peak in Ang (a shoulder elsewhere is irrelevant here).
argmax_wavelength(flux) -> 4380.07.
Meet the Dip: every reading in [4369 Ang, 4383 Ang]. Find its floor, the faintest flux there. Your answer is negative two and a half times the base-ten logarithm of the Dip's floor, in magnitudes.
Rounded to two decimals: -3.00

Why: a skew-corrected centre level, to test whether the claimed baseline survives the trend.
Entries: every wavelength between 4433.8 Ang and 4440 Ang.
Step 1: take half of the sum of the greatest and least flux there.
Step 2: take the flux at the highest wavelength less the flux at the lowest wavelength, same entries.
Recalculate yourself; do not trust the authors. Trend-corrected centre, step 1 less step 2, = 15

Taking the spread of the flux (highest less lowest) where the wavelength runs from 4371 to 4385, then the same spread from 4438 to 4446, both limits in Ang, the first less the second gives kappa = 5.4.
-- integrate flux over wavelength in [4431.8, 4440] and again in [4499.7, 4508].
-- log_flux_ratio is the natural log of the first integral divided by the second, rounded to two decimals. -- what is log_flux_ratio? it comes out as -0.10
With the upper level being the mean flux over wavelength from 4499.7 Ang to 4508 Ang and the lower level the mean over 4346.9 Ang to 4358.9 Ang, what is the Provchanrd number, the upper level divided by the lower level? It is 1.09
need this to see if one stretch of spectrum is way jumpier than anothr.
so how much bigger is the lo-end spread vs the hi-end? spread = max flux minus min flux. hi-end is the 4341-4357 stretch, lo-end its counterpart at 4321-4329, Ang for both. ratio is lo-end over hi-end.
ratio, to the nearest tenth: 0.1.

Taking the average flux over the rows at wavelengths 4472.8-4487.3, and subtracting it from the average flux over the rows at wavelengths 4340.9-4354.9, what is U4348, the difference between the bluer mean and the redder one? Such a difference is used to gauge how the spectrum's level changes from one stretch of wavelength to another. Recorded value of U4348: -2.5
